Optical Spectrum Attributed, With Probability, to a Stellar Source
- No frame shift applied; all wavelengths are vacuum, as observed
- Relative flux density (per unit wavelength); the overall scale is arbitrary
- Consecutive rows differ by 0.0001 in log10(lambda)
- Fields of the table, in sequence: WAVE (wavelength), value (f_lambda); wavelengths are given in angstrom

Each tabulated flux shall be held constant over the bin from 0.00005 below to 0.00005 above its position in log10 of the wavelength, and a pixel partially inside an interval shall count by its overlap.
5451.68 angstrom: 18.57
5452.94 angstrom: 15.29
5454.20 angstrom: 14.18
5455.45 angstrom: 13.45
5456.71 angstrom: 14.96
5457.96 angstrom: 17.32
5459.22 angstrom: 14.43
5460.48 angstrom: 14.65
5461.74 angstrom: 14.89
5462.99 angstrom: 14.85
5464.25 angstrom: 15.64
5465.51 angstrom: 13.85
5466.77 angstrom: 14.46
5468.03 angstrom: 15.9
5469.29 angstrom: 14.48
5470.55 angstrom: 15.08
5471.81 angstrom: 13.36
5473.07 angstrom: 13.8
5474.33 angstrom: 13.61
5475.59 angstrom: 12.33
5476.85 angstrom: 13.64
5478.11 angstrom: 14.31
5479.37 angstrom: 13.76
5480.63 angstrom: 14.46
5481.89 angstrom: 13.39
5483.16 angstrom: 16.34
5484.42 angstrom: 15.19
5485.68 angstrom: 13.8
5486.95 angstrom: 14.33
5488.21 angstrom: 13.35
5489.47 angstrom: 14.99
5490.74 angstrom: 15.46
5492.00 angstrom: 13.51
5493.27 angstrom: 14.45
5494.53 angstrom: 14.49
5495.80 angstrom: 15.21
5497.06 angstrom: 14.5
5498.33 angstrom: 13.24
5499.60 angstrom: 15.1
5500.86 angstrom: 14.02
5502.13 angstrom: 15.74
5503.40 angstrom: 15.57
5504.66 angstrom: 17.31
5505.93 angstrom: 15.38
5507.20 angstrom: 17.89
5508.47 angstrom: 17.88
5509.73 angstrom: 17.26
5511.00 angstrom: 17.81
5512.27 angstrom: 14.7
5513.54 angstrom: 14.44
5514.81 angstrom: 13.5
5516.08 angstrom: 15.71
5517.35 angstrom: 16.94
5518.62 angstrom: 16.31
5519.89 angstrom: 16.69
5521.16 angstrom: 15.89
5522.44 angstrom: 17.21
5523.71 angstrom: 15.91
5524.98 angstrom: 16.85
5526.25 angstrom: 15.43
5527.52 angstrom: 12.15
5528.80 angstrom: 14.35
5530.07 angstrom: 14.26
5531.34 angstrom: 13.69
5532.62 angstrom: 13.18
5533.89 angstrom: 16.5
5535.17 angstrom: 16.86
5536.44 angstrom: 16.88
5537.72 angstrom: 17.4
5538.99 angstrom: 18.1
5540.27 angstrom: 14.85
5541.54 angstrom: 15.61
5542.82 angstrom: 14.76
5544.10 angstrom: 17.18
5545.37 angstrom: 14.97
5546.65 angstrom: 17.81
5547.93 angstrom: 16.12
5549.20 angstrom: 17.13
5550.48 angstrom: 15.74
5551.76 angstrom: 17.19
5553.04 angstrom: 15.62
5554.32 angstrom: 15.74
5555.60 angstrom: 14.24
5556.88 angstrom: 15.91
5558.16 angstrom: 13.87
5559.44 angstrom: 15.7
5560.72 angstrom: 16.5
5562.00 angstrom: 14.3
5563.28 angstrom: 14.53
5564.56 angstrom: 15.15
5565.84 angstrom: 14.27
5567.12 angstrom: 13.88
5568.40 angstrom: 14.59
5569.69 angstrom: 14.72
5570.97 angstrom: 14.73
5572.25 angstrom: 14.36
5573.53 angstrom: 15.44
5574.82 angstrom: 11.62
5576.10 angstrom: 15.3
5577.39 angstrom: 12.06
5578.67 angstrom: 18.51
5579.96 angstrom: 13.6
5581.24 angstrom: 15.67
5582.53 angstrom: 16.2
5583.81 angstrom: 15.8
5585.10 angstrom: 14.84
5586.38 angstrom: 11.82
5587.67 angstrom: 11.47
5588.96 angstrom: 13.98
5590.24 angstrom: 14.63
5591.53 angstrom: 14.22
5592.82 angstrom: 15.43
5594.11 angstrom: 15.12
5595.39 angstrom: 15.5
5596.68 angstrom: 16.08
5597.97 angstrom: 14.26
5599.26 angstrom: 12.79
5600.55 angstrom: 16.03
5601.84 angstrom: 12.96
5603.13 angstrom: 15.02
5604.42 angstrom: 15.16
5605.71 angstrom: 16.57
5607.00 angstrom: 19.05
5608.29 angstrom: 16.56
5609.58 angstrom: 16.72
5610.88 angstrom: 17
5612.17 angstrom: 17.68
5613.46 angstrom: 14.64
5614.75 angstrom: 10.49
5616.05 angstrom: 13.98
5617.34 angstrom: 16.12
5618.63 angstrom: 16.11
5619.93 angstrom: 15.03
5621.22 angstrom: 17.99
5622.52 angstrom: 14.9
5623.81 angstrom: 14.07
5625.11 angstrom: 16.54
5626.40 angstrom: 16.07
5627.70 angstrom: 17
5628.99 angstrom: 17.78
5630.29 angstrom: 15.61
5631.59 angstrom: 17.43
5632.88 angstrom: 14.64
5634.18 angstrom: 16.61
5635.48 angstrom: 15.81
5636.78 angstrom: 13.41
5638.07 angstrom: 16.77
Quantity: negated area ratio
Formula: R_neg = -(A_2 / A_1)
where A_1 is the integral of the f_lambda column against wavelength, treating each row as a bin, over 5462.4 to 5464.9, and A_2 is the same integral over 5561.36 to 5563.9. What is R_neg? -0.96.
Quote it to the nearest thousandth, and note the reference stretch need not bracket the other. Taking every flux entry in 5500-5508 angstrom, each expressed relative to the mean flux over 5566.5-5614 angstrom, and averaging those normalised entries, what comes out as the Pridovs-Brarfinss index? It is 1.068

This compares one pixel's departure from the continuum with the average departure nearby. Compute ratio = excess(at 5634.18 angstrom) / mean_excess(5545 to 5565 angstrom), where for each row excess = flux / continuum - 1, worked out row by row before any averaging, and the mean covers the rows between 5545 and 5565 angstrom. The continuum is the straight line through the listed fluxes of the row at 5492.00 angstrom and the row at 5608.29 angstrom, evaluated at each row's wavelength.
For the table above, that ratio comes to -1.1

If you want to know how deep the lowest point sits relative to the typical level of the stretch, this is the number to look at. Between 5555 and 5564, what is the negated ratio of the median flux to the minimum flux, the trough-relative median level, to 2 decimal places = -1.05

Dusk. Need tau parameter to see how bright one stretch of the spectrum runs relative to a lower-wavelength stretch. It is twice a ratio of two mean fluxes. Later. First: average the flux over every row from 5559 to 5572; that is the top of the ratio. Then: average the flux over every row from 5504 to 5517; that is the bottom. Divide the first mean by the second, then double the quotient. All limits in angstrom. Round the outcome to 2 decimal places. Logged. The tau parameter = 1.83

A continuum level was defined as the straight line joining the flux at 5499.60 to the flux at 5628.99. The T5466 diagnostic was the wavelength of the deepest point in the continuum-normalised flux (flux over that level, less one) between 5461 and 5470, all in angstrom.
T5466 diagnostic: 5465.51 angstrom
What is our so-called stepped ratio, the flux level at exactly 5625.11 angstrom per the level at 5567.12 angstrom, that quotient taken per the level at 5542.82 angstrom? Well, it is 0.081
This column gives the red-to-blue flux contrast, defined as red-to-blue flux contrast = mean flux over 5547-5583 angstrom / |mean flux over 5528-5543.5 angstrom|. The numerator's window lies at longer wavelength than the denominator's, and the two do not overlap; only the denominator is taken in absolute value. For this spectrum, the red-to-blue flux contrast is 0.97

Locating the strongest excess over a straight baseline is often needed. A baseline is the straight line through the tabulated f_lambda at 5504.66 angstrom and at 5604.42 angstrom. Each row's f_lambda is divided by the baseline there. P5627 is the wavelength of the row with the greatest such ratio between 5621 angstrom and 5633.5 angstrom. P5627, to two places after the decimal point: 5621.22 angstrom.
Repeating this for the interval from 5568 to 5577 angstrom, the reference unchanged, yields 5573.53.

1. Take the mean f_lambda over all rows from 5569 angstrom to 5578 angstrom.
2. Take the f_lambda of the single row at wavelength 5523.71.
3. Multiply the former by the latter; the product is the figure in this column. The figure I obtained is 223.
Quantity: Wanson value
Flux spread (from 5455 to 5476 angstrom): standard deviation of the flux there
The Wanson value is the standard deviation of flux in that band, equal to 1.1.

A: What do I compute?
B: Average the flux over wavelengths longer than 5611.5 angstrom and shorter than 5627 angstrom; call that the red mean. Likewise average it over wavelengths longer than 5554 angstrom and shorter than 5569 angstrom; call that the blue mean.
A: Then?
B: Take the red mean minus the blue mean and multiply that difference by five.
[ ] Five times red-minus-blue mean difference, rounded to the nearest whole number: 2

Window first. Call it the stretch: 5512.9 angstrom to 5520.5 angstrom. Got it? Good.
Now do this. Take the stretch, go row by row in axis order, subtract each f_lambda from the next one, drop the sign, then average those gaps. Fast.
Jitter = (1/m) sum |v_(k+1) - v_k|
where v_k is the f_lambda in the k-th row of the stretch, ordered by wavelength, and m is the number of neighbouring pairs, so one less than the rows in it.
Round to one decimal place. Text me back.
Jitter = 1.1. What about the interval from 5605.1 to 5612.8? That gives 1.2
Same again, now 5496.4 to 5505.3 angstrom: 1.3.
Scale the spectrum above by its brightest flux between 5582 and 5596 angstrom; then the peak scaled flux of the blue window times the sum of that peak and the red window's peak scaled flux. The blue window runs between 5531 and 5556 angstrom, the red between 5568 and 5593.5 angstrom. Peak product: 2.52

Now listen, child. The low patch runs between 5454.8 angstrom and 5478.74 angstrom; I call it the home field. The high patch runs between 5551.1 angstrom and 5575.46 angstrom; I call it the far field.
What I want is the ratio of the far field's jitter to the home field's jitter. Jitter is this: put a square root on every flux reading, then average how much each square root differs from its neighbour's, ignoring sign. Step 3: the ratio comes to 1.02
